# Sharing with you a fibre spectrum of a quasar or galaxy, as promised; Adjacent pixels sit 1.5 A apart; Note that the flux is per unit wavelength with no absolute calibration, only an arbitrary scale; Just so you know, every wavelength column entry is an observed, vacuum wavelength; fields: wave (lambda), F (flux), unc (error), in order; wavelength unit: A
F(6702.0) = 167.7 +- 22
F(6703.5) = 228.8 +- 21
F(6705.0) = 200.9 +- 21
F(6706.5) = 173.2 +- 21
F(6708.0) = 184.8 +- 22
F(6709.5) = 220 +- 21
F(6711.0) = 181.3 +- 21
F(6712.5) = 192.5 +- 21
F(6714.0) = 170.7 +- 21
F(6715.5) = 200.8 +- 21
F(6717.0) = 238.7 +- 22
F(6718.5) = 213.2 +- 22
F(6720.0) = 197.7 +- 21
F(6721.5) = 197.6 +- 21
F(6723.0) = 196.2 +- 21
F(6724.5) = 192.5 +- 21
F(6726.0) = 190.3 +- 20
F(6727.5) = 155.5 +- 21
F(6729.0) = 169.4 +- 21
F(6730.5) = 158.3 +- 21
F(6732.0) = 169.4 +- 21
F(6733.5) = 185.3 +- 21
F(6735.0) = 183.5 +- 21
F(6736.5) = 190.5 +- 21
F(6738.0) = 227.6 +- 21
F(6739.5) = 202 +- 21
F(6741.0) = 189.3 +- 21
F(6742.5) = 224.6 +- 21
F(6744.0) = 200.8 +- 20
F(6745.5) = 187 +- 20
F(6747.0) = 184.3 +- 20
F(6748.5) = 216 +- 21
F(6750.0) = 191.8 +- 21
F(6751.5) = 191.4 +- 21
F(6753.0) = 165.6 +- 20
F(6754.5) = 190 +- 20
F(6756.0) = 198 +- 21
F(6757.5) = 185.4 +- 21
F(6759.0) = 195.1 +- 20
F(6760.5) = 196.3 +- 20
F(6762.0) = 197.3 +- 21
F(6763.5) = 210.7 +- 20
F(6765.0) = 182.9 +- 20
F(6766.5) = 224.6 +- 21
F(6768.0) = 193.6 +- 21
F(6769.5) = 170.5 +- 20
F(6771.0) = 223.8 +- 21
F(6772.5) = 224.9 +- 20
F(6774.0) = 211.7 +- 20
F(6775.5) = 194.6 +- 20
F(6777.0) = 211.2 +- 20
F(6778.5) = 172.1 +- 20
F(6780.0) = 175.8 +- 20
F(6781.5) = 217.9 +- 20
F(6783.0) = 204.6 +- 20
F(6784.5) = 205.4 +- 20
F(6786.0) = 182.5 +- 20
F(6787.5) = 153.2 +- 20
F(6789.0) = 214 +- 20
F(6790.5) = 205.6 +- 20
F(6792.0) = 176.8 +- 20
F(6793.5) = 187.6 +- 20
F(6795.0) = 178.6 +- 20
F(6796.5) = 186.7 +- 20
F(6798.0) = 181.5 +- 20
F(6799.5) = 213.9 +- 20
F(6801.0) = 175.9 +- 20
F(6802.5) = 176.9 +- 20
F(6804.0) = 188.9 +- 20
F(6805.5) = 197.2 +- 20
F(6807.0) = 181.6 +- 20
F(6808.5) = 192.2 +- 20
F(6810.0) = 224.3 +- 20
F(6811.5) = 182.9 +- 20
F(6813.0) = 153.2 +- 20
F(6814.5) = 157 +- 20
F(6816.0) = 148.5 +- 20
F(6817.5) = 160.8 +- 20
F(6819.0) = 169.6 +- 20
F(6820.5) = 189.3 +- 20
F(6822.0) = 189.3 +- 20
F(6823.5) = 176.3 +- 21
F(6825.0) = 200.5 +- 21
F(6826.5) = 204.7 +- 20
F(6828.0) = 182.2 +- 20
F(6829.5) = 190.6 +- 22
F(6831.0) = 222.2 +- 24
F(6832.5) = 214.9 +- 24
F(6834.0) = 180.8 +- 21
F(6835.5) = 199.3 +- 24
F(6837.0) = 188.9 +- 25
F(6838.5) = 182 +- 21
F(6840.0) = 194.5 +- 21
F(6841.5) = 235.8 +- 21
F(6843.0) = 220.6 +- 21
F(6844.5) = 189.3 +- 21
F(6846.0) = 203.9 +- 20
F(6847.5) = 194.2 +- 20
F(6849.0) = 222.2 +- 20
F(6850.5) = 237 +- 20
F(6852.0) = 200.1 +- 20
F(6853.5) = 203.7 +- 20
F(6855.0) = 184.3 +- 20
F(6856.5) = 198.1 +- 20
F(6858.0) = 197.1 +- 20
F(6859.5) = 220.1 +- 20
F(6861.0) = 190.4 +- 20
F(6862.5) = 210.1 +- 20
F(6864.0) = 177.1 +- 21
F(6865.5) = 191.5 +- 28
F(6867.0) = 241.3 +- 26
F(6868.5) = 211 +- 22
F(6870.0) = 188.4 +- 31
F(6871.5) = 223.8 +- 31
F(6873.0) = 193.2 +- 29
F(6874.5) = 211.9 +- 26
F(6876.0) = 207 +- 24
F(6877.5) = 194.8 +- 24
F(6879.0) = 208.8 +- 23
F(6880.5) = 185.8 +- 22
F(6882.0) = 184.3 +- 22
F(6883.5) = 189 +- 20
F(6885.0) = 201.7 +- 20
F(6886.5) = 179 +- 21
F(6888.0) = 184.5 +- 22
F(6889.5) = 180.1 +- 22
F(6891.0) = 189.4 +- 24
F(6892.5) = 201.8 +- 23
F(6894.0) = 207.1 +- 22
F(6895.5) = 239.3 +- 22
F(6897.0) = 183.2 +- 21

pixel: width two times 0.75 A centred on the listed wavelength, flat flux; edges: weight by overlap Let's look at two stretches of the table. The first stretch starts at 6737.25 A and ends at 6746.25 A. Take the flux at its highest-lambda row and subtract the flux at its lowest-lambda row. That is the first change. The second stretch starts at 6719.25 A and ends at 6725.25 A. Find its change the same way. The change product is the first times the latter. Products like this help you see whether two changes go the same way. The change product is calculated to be 211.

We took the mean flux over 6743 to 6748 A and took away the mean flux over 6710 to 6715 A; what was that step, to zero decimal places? 9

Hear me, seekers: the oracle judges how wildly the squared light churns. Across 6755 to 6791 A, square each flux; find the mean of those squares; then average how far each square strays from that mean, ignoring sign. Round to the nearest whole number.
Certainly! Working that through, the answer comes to 5805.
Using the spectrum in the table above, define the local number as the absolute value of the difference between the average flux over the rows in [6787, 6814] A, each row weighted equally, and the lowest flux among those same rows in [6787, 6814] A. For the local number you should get 34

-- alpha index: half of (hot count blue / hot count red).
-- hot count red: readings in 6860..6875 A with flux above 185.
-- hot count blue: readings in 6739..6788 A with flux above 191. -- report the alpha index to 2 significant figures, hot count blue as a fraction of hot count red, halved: 1.2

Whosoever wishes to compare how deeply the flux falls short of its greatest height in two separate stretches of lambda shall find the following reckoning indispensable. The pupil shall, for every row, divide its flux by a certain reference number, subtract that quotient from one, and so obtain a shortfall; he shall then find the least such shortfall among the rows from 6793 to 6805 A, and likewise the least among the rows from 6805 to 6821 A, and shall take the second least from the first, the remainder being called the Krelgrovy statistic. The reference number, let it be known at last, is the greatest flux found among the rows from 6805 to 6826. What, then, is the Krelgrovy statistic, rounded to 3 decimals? 0.046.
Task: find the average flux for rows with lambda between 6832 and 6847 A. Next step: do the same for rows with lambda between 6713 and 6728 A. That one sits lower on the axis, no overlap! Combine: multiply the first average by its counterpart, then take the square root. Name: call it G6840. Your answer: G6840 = 198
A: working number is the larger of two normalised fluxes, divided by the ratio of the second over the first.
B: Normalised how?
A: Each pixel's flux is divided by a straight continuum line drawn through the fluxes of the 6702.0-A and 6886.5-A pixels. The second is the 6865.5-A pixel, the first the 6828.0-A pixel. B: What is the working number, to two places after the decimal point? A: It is 1.04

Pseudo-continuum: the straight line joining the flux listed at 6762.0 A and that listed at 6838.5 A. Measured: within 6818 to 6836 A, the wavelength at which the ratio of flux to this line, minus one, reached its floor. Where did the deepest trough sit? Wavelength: 6819.0 A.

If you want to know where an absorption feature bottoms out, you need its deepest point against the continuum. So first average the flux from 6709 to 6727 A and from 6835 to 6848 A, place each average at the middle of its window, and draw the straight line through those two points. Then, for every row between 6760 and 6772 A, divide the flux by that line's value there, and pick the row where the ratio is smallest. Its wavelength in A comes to 6769.5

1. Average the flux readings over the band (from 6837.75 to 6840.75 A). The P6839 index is 188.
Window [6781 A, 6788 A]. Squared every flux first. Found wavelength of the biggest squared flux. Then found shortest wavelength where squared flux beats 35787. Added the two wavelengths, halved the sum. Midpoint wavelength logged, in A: 6781.5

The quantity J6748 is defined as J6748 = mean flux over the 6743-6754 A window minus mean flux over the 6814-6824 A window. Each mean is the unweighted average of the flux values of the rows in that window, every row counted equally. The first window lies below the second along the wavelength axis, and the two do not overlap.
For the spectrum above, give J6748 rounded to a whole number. 21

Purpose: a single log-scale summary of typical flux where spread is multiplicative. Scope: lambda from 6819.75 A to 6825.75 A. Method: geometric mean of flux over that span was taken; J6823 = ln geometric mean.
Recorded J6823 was 5.24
